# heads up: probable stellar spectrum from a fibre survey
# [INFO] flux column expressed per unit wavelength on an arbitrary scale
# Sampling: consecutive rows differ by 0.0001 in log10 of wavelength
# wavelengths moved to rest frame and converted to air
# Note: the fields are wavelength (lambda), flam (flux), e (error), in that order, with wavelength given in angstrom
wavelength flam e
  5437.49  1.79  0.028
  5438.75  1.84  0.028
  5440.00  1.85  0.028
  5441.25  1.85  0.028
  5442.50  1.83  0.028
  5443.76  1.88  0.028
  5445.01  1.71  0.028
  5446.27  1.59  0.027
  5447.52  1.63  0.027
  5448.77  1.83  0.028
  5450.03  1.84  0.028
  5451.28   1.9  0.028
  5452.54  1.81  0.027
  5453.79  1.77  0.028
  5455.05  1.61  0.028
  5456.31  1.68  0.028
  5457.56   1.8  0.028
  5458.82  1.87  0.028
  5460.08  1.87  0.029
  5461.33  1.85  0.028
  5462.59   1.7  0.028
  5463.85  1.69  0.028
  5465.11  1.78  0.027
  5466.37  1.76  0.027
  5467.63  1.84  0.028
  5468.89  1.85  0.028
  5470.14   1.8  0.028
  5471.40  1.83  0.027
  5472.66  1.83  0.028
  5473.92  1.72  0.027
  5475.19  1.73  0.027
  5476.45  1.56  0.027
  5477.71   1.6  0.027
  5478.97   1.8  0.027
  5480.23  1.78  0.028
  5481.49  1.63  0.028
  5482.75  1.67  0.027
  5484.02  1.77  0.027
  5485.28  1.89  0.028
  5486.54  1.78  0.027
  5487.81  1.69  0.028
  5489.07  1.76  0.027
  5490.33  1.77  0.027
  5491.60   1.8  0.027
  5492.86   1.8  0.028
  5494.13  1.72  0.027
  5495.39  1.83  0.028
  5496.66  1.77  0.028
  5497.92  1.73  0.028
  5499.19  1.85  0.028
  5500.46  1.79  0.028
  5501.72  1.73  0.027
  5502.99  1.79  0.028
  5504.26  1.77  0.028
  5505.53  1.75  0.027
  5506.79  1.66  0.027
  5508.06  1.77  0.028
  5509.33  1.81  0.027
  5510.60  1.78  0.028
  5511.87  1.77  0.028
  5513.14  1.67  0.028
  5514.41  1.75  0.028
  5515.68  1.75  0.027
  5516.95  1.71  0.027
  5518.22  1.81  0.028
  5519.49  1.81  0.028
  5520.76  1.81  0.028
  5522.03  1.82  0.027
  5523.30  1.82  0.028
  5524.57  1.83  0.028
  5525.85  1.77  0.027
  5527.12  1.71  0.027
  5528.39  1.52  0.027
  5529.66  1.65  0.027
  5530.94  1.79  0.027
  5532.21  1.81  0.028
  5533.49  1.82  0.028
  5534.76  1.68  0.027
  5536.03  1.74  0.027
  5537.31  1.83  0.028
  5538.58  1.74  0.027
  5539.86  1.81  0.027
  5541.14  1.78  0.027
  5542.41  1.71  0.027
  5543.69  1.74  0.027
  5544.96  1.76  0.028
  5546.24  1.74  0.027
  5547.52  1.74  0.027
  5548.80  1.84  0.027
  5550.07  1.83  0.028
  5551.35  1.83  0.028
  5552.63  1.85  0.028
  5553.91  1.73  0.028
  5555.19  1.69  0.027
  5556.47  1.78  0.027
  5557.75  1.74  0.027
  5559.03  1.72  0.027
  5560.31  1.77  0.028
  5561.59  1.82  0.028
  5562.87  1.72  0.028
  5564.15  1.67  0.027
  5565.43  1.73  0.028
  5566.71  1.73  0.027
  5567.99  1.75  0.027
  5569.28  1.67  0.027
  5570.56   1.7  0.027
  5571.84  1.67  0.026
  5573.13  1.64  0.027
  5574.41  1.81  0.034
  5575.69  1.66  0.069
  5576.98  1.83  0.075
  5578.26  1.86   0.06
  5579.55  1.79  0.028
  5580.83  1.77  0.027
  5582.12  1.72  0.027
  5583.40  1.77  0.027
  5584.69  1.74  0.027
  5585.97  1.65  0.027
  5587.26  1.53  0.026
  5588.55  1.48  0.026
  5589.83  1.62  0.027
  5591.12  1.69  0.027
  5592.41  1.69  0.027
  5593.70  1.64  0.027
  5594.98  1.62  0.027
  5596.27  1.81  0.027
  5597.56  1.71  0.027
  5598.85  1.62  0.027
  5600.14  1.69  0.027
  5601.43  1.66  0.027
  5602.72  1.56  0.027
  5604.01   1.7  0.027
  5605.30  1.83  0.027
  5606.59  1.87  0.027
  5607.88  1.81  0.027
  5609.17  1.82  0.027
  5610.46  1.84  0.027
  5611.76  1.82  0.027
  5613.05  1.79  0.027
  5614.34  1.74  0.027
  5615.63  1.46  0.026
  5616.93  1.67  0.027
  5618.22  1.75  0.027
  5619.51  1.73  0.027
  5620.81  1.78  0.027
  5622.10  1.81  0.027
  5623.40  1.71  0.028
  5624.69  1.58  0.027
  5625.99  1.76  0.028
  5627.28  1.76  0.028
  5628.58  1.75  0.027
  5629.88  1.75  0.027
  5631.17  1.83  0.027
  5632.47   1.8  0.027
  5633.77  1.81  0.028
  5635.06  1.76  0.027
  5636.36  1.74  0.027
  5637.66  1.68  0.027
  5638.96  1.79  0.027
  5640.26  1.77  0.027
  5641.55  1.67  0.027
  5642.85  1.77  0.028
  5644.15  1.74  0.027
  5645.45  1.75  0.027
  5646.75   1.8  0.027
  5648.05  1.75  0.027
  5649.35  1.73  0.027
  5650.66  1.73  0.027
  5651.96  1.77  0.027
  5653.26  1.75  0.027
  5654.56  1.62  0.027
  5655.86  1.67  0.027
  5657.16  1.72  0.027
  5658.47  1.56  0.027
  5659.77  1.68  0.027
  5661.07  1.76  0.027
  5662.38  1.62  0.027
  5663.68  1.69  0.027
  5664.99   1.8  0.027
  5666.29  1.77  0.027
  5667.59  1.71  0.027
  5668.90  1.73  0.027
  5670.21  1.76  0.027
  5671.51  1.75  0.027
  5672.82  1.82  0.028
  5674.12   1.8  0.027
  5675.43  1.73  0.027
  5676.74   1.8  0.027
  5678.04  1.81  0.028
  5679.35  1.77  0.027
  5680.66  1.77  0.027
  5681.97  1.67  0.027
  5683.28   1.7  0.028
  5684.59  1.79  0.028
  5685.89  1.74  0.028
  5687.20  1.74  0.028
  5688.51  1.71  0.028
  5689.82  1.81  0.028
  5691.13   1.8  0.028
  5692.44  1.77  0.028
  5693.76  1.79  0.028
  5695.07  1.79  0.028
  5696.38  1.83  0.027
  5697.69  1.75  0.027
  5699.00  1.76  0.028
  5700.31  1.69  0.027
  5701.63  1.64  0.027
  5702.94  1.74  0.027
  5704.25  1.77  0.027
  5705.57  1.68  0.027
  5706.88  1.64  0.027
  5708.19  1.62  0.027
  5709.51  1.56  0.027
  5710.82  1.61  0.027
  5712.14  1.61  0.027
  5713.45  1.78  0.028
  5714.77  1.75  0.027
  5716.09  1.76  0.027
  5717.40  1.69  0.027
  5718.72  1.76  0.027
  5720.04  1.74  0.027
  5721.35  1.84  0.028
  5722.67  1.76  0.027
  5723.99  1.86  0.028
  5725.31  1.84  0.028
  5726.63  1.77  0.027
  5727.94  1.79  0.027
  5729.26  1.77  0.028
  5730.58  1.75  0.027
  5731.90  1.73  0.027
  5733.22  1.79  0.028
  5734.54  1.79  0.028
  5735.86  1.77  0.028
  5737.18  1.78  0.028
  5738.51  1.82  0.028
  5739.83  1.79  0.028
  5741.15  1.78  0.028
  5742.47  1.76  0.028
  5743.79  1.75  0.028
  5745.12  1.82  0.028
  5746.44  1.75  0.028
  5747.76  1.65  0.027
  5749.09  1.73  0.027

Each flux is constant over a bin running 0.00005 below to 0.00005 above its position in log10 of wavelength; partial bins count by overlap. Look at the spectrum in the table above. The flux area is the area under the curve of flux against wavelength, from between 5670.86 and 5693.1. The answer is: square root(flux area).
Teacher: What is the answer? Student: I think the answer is 6.26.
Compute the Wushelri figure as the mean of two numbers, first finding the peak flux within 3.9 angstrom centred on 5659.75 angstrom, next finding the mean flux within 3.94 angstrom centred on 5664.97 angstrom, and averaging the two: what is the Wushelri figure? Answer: 1.76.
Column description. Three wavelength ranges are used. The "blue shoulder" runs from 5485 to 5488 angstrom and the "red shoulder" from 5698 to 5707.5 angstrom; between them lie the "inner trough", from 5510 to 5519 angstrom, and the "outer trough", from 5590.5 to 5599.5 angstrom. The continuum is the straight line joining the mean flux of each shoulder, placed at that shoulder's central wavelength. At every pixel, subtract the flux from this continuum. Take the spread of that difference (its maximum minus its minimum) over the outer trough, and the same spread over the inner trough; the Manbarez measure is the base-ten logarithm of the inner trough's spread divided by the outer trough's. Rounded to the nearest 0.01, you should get -0.13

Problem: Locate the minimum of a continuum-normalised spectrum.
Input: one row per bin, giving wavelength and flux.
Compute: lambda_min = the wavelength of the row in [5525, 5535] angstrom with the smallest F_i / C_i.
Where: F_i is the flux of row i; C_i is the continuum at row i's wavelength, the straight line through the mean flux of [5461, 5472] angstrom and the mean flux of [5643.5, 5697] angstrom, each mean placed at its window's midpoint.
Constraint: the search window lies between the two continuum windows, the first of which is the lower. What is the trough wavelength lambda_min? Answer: 5528.39 angstrom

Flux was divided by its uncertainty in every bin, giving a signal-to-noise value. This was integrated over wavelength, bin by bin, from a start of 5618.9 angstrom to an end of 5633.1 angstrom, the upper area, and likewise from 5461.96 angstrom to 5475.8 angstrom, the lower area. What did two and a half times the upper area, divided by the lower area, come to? 2.56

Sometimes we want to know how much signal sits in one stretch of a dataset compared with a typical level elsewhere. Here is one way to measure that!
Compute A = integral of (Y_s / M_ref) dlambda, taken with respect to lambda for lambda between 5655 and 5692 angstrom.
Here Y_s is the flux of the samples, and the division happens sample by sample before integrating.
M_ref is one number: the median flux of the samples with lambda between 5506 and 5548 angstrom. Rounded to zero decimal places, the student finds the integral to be 36 angstrom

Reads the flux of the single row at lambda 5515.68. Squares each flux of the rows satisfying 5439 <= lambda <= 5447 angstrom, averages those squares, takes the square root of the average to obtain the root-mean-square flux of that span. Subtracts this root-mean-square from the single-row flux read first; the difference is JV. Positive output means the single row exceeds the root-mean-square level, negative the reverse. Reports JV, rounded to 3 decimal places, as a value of -0.038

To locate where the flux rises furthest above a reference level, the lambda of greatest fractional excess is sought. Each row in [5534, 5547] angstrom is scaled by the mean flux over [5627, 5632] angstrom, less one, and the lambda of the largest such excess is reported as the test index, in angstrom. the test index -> 5537.31 angstrom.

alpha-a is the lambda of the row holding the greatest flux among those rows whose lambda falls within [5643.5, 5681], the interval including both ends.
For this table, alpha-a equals 5672.82 angstrom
